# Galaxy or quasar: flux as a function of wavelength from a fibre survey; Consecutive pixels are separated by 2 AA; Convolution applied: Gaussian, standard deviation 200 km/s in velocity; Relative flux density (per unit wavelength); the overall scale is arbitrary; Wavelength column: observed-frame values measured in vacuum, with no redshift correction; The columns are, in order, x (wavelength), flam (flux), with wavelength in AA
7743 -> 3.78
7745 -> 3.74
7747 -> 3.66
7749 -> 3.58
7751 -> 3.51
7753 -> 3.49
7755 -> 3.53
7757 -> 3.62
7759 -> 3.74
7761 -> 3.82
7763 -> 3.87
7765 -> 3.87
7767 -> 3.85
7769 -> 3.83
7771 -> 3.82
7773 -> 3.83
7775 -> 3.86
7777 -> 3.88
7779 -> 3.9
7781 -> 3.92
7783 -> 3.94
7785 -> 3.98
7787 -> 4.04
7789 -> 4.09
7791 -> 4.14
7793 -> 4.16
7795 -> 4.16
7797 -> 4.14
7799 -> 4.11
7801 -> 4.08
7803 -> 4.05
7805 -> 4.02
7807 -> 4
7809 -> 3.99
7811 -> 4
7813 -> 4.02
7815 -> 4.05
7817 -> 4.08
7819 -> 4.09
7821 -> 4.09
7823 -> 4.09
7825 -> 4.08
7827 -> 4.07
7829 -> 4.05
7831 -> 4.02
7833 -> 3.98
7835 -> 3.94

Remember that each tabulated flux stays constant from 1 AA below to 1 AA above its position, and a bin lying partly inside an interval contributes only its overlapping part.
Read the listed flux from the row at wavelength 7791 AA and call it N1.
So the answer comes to 4.14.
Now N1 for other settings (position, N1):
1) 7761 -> 3.82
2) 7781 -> 3.92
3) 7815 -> 4.05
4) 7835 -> 3.94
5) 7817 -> 4.08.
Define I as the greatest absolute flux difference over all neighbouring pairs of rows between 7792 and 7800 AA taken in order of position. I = 0.03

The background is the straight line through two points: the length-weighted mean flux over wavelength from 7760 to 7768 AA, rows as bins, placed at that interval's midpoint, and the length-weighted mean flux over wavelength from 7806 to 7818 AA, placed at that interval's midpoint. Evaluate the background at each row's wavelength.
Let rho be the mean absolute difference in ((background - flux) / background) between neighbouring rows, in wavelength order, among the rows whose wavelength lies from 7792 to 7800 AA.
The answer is 0.006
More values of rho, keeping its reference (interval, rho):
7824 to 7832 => 0.007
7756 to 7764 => 0.020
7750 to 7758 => 0.013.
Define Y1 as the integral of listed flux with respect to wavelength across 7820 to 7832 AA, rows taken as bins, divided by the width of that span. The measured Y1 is 4.07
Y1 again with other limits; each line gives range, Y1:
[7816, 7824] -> 4.09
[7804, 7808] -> 4.01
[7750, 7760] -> 3.58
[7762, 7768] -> 3.86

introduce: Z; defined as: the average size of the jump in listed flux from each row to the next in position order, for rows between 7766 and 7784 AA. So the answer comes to 0.019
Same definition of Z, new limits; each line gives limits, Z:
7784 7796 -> 0.036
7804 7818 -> 0.020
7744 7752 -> 0.077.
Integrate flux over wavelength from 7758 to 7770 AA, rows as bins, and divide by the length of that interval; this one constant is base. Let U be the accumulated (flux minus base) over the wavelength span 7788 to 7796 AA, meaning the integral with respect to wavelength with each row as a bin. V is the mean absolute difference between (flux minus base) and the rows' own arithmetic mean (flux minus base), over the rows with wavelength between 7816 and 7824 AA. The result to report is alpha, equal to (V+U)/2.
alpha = 1.2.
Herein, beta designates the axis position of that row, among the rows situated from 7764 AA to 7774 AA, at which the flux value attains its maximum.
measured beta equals 7765 AA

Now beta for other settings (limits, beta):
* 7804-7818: 7817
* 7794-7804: 7795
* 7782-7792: 7791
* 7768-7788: 7787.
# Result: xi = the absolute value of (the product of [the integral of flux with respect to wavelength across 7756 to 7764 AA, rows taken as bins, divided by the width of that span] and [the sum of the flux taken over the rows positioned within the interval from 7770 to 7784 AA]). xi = 102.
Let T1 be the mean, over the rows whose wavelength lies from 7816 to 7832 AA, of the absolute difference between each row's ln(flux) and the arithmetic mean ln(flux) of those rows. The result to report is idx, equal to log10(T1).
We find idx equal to -2.3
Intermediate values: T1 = 0.0045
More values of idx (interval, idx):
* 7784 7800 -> -1.9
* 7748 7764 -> -1.5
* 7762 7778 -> -2.3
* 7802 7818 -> -2.2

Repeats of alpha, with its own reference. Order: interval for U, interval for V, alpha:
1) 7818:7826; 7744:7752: 1.1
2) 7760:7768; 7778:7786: 0.1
